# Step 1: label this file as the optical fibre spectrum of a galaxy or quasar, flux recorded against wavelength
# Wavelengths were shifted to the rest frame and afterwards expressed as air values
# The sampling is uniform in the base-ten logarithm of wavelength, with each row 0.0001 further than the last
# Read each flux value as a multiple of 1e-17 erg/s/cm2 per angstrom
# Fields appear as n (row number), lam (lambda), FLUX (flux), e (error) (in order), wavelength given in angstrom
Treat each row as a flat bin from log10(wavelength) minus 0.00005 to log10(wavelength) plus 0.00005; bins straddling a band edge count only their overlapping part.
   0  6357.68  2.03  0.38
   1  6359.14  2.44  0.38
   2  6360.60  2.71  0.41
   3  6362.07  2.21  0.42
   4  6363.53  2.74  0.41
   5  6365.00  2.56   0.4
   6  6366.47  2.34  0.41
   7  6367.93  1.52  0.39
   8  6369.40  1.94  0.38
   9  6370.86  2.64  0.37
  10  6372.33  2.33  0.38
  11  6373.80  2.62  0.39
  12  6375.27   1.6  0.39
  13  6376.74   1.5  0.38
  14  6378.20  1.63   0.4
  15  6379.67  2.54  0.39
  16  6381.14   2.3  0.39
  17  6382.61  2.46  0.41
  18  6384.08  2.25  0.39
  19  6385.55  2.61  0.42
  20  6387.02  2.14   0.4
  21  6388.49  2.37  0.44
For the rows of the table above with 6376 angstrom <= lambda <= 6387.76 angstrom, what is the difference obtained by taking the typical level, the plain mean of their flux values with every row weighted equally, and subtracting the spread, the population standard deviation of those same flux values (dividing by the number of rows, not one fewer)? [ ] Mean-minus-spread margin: 1.8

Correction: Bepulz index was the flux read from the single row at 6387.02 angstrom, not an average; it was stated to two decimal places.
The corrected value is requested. 2.14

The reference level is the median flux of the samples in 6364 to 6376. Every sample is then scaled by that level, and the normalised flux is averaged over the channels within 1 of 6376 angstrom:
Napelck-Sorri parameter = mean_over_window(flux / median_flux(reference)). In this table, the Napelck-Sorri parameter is 0.66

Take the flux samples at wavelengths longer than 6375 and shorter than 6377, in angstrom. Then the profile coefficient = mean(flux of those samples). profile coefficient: 1.55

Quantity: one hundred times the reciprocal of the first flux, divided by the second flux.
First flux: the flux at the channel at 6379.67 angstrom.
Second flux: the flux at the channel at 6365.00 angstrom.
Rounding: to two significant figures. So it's 15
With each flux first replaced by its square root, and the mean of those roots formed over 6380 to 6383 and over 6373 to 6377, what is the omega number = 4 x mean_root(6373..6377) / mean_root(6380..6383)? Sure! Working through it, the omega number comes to 3.6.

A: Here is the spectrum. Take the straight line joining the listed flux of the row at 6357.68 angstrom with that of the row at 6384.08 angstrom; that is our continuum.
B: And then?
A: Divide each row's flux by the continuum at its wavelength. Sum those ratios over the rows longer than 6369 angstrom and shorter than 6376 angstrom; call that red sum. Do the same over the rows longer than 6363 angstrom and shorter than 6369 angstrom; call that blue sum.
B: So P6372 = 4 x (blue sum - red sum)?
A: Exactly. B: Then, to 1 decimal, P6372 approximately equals -3.2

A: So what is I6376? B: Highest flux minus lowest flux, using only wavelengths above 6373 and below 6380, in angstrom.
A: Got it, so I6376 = 1.1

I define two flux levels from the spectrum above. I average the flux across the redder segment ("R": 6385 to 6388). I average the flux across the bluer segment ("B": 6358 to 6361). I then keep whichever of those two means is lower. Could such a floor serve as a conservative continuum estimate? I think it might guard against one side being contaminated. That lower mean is 2.4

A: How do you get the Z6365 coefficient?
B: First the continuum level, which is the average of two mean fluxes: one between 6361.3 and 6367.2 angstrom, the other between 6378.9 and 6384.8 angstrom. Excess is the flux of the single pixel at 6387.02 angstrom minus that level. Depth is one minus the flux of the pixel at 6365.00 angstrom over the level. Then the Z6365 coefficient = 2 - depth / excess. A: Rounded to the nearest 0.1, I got 1.8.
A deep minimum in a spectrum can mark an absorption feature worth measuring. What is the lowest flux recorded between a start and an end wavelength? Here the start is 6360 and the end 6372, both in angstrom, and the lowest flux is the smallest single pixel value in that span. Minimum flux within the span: 1.52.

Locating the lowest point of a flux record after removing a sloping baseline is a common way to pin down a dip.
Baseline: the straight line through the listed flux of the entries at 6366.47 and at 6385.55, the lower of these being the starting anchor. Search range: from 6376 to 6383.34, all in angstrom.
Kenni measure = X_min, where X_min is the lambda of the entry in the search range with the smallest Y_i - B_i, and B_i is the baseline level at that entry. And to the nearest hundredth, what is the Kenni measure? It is 6376.74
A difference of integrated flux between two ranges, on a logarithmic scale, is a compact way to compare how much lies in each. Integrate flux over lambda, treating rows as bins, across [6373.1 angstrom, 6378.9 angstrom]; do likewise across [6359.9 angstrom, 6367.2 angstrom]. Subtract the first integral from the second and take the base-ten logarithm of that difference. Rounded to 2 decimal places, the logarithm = 0.88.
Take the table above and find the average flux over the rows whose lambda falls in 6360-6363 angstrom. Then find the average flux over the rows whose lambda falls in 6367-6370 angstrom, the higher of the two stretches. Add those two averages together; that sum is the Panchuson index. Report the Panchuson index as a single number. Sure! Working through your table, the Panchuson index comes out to 4.2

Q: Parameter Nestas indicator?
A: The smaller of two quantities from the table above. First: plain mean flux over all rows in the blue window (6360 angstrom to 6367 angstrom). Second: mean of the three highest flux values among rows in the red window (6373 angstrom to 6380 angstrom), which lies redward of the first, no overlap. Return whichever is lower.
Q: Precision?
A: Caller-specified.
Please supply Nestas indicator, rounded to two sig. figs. 2.3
